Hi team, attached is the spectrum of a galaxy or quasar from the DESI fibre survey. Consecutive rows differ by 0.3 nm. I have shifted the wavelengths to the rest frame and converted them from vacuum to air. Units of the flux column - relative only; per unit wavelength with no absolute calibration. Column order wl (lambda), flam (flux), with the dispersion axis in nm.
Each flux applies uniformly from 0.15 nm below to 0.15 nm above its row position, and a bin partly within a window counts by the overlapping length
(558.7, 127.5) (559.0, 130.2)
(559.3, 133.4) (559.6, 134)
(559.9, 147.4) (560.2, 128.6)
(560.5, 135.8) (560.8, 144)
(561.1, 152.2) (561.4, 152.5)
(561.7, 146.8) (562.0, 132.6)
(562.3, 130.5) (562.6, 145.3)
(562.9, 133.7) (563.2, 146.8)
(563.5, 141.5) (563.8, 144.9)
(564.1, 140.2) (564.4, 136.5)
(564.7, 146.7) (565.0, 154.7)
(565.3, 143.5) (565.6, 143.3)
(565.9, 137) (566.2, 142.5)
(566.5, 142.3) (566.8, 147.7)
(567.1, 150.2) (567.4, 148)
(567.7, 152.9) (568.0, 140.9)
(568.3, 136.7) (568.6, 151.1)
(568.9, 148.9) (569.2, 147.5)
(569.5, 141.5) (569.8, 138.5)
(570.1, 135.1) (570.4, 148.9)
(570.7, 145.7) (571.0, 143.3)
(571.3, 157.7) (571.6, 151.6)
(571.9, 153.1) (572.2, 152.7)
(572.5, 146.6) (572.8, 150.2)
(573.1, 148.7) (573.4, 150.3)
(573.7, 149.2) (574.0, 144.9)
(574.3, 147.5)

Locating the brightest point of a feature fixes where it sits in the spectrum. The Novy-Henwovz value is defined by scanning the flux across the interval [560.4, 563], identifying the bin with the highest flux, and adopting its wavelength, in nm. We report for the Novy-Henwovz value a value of 561.4 nm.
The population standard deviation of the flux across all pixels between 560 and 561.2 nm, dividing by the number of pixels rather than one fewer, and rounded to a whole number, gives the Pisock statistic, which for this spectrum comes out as 9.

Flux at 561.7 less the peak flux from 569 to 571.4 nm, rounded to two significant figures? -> -11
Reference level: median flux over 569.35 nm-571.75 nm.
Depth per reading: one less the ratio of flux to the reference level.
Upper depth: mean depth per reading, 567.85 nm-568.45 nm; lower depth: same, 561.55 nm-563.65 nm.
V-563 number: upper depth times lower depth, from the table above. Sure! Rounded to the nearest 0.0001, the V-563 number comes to 0.0013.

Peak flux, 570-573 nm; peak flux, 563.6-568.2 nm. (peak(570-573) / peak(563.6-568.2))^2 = 1.039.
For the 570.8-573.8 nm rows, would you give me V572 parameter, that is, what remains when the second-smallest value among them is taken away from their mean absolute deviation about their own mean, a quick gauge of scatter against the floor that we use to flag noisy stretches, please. -144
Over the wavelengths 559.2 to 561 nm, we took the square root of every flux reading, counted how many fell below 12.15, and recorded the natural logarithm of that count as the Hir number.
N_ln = 1.79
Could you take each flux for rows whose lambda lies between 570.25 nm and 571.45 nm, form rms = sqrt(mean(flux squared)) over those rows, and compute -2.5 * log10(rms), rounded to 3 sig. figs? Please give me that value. -5.43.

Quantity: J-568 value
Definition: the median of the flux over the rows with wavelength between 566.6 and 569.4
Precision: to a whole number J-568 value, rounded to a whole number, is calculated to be 148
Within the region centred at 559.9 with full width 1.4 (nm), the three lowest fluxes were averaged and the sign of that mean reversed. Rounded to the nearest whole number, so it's -132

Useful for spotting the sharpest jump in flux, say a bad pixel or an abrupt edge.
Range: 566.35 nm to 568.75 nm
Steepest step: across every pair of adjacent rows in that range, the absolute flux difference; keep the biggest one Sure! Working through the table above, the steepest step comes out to 14.4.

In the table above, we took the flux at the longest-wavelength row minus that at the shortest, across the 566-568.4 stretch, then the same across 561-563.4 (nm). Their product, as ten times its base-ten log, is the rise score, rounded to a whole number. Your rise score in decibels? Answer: 15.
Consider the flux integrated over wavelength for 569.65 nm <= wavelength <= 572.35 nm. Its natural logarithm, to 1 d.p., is 6.0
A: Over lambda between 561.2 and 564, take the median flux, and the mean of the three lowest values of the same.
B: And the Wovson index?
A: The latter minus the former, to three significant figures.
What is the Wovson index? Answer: -12.6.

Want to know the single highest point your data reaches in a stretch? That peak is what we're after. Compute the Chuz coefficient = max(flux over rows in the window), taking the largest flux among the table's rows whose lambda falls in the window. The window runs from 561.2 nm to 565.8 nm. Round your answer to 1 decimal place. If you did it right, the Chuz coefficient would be 154.7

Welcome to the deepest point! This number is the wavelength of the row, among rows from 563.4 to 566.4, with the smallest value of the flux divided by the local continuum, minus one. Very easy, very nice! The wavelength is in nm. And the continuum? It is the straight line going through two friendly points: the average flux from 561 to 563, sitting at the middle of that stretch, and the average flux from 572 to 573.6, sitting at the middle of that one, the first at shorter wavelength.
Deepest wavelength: 565.9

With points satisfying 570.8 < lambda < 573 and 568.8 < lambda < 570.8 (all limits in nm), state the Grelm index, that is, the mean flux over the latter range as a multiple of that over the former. 0.953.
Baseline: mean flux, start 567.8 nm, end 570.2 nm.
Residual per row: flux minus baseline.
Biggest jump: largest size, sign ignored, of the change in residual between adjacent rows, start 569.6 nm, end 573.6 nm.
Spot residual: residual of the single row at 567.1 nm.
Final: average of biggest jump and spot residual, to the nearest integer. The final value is 11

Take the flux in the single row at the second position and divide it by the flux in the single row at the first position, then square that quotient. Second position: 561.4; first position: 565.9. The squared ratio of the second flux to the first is 1.24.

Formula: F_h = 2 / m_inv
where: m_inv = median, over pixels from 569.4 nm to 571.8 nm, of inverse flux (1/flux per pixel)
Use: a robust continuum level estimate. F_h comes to 289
